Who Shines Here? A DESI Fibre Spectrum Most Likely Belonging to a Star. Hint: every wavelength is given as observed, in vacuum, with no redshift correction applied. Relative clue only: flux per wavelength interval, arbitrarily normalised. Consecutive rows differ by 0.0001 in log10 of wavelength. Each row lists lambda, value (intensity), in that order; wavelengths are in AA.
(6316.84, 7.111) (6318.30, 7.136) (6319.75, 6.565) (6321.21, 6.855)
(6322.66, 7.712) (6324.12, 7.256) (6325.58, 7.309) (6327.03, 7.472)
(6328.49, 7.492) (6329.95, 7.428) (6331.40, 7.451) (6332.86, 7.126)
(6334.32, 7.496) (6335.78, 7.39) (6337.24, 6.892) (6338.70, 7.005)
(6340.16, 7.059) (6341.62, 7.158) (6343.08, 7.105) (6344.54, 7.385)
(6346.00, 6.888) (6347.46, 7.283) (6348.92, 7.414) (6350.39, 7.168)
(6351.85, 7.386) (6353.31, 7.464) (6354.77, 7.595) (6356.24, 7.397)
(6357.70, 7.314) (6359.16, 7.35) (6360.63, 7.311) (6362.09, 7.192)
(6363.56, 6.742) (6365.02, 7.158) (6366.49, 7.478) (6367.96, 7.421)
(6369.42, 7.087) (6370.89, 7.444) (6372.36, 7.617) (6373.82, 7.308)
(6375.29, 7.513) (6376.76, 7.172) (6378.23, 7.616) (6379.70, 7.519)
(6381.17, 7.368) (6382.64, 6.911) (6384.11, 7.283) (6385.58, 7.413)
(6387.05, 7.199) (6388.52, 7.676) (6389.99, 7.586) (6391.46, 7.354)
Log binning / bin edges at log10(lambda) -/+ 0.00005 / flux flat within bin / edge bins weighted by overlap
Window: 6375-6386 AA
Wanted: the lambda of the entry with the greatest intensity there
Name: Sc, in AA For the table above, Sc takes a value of 6378.23 AA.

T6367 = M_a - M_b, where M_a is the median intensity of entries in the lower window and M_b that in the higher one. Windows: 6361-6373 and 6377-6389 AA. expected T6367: -0.084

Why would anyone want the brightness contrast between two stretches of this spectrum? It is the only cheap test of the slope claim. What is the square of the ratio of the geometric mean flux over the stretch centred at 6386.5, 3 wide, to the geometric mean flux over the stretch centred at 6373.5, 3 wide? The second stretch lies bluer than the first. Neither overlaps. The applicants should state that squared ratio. 0.96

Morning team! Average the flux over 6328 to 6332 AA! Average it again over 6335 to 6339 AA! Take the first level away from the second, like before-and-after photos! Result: -0.36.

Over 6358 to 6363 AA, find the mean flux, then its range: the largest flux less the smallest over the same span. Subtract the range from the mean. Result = 7.1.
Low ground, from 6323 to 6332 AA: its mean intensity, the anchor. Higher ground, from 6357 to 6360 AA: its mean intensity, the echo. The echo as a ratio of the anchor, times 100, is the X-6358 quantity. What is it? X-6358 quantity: 99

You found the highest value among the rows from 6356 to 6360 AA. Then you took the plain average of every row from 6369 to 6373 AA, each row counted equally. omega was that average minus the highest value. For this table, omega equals -0.01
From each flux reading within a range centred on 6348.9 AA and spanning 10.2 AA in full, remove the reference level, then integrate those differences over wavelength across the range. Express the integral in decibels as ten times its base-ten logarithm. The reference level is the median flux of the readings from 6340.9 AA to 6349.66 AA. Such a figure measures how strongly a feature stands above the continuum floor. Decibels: -1.9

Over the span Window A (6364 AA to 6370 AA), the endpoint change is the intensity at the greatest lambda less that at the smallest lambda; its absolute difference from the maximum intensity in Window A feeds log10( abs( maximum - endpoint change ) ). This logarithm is 0.878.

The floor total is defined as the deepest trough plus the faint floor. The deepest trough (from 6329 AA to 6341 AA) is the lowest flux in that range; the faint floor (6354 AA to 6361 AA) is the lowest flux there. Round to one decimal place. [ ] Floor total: 14.2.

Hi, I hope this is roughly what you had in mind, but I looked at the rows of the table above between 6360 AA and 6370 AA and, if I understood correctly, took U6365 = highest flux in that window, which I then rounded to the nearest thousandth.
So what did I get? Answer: 7.478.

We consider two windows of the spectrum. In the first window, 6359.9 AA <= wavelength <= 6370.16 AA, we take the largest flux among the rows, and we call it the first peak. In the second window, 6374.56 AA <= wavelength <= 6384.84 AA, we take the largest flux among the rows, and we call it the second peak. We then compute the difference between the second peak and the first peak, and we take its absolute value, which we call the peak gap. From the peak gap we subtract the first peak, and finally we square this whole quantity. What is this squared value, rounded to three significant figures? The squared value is 53.9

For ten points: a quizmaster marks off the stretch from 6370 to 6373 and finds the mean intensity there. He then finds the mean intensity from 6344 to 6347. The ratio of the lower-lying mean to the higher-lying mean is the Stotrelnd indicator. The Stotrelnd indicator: 0.95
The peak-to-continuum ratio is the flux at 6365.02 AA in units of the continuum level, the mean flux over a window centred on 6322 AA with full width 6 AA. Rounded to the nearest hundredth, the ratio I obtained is 1.01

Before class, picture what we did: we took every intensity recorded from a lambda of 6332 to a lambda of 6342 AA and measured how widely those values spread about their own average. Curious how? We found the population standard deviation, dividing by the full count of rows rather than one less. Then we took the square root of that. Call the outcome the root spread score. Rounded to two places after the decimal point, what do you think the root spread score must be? 0.44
